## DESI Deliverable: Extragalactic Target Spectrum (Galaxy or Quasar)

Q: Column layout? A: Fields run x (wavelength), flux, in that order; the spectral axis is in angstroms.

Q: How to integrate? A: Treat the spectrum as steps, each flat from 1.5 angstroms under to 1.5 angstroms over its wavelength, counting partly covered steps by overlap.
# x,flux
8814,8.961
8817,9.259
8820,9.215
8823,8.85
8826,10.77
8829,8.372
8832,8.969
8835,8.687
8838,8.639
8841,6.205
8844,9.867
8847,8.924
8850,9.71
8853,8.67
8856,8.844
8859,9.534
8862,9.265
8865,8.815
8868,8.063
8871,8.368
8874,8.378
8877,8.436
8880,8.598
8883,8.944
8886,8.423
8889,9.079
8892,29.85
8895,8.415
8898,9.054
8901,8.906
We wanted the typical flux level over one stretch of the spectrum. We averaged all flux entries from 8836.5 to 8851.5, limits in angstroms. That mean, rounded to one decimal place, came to 8.7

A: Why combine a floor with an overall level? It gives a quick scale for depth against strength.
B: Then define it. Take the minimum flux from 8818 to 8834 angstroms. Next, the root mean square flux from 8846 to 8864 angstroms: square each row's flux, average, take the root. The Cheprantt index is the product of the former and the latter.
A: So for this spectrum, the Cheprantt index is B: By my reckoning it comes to 77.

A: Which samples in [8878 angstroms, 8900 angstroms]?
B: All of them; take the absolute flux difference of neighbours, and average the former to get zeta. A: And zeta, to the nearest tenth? 7.4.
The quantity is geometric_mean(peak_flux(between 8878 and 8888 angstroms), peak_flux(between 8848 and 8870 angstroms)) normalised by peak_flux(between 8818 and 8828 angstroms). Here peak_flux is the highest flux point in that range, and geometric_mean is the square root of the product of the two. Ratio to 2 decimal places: 0.87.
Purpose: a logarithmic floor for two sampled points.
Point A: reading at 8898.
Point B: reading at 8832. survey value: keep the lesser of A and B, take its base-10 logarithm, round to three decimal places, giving 0.953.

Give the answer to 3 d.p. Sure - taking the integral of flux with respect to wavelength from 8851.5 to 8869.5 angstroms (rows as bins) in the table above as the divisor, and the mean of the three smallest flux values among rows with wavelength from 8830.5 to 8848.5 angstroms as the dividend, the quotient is 0.049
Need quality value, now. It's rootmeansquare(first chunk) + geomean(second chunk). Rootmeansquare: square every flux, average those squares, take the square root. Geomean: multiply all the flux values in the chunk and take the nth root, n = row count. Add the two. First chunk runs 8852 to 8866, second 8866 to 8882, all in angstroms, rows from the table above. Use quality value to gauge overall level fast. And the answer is 17.4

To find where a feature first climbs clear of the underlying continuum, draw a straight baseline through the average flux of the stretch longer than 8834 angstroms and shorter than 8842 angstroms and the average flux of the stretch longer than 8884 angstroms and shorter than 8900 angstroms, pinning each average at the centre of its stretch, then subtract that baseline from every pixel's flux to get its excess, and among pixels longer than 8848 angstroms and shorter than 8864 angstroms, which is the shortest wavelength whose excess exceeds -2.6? 8850 angstroms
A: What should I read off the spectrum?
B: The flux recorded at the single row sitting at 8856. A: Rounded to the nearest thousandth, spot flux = 8.844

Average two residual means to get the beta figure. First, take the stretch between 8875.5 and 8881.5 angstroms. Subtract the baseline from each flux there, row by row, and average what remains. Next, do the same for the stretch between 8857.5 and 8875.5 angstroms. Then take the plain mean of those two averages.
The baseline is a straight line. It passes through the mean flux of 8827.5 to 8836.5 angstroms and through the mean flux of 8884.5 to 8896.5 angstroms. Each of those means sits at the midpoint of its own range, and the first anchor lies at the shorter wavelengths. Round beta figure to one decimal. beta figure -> -3.7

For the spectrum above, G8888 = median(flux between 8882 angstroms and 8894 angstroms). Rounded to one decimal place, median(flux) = 9.0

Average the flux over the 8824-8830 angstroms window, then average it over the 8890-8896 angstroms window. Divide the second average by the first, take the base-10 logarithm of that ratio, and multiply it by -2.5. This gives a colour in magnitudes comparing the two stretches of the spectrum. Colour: -0.75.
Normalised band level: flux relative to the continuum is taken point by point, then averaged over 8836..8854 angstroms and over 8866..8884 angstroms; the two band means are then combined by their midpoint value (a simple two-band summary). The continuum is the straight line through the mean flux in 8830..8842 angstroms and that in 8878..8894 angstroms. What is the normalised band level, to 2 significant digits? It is 0.84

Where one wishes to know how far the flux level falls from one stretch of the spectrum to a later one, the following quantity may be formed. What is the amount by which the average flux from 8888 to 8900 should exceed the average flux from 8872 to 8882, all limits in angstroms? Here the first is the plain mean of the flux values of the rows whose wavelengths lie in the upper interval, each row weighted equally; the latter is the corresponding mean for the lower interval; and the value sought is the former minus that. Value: 5.6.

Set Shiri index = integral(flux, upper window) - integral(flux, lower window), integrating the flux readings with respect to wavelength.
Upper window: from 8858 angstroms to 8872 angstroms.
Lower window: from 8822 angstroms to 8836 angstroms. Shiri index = -5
